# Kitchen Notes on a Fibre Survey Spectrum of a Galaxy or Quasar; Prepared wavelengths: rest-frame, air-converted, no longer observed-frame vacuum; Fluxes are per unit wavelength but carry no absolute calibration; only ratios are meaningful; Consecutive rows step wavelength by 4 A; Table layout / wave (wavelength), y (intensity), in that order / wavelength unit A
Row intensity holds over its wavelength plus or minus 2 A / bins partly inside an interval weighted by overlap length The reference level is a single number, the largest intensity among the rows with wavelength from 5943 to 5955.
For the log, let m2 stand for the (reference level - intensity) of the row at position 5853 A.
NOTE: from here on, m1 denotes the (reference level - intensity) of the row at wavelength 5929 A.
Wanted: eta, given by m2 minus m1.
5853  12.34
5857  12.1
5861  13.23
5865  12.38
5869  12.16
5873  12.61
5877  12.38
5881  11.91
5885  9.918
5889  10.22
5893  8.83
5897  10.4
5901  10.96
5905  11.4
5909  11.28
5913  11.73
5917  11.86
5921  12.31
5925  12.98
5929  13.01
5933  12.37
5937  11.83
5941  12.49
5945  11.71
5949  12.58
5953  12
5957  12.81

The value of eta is 0.7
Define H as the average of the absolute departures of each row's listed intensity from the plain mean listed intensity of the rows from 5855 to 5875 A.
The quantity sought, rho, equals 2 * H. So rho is 0.68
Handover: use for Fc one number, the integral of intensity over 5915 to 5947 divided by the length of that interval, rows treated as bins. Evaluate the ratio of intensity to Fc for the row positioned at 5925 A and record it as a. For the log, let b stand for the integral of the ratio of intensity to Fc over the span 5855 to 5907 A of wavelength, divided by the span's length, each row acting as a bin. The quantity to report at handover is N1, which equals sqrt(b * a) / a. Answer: 0.94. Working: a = 1.05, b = 0.927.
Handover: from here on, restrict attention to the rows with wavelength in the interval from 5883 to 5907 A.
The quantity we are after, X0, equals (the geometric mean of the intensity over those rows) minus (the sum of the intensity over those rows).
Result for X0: -51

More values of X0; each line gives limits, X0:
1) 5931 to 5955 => -61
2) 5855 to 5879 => -62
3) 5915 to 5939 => -62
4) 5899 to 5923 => -58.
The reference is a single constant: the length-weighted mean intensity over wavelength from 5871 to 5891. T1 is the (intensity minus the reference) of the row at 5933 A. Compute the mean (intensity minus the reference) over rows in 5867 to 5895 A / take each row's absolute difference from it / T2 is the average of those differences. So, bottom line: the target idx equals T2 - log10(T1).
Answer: 1.29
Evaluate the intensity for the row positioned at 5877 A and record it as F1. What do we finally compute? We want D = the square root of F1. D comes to 3.52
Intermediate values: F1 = 12.38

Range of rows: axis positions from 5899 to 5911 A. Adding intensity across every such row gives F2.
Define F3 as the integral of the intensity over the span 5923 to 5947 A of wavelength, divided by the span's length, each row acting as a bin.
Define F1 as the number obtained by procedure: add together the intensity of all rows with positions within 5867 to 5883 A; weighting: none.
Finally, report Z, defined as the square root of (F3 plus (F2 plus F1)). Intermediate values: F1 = 49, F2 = 34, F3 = 12.4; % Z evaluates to 9.8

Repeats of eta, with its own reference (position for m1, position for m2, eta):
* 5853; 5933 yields 0.0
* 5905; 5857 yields -0.7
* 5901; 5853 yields -1.4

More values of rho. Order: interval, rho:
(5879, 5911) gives 1.55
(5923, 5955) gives 0.79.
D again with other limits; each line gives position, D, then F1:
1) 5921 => 3.51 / 12.31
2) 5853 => 3.51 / 12.34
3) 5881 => 3.45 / 11.91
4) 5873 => 3.55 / 12.61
